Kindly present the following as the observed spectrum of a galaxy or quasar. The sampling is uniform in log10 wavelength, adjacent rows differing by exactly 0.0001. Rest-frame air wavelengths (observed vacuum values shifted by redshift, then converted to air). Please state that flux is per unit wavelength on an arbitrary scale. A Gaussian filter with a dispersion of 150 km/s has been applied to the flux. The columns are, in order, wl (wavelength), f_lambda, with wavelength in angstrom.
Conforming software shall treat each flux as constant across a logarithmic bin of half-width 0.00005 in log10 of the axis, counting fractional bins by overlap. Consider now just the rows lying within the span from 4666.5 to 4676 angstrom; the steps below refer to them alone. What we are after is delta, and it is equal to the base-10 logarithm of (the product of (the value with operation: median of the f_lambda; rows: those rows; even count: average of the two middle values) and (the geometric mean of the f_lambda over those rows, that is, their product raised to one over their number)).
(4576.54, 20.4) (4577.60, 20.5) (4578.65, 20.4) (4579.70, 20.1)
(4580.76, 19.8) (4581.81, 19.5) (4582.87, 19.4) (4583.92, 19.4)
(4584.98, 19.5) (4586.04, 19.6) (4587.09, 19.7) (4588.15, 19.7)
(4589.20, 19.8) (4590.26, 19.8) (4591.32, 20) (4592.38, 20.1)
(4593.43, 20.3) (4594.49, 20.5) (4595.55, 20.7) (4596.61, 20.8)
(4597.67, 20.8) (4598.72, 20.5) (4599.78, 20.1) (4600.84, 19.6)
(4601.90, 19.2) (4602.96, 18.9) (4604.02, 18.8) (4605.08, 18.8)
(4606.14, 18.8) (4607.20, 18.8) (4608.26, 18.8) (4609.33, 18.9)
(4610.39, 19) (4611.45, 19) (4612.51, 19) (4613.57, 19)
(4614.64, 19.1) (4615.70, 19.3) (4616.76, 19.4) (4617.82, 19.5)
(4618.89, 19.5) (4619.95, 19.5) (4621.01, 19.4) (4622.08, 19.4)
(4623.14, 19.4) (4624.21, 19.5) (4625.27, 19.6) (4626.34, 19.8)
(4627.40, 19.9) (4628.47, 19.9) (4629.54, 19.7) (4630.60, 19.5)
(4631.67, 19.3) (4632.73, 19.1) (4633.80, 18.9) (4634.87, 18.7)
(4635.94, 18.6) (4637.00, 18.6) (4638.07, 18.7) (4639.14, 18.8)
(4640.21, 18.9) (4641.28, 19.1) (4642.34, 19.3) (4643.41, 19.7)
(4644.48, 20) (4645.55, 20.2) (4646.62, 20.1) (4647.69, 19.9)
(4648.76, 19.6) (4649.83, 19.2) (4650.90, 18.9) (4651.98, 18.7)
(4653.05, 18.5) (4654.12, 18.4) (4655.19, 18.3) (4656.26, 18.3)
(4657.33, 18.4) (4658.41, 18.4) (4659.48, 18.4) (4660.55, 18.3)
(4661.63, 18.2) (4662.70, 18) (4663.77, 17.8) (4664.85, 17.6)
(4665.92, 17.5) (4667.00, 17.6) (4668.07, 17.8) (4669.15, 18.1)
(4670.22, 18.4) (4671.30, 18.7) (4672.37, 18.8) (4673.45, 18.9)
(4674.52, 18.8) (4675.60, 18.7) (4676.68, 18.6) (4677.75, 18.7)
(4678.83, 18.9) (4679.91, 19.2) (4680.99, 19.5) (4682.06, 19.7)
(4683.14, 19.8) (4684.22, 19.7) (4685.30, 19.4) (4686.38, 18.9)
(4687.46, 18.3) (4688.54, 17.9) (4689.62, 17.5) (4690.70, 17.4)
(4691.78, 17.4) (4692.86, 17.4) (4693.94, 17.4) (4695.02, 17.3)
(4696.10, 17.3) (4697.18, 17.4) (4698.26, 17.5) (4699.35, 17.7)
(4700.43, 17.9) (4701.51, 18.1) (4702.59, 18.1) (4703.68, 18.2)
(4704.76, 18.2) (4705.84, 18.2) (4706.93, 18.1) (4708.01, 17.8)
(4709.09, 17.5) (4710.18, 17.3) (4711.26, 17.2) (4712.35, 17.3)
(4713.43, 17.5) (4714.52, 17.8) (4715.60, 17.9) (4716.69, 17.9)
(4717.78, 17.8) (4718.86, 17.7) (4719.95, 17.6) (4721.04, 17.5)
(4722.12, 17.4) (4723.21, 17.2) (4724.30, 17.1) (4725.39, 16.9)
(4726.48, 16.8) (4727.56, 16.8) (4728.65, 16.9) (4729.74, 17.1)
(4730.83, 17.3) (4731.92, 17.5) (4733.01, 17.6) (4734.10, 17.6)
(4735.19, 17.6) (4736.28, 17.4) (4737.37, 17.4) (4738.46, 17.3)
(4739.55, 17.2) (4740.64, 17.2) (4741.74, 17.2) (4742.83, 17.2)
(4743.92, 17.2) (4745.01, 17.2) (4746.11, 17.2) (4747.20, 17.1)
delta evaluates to 2.54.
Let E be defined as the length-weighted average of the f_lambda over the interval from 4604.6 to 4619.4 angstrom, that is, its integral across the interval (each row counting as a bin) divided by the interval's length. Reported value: 19.1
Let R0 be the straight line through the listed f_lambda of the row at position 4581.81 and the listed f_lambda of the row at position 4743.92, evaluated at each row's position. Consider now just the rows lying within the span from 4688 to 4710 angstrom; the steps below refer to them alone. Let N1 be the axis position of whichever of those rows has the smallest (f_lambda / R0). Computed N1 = 4695.02 angstrom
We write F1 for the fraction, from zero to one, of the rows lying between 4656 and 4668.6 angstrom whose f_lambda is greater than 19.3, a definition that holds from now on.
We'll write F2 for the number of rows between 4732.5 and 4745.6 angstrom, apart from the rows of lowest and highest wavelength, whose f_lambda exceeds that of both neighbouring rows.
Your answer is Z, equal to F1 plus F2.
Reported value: 0.00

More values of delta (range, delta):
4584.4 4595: 2.60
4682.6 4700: 2.50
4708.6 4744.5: 2.48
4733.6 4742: 2.48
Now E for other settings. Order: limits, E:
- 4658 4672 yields 18.1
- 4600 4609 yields 19.0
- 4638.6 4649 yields 19.6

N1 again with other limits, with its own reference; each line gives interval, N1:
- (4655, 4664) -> 4663.77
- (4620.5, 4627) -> 4621.01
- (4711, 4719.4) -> 4711.26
